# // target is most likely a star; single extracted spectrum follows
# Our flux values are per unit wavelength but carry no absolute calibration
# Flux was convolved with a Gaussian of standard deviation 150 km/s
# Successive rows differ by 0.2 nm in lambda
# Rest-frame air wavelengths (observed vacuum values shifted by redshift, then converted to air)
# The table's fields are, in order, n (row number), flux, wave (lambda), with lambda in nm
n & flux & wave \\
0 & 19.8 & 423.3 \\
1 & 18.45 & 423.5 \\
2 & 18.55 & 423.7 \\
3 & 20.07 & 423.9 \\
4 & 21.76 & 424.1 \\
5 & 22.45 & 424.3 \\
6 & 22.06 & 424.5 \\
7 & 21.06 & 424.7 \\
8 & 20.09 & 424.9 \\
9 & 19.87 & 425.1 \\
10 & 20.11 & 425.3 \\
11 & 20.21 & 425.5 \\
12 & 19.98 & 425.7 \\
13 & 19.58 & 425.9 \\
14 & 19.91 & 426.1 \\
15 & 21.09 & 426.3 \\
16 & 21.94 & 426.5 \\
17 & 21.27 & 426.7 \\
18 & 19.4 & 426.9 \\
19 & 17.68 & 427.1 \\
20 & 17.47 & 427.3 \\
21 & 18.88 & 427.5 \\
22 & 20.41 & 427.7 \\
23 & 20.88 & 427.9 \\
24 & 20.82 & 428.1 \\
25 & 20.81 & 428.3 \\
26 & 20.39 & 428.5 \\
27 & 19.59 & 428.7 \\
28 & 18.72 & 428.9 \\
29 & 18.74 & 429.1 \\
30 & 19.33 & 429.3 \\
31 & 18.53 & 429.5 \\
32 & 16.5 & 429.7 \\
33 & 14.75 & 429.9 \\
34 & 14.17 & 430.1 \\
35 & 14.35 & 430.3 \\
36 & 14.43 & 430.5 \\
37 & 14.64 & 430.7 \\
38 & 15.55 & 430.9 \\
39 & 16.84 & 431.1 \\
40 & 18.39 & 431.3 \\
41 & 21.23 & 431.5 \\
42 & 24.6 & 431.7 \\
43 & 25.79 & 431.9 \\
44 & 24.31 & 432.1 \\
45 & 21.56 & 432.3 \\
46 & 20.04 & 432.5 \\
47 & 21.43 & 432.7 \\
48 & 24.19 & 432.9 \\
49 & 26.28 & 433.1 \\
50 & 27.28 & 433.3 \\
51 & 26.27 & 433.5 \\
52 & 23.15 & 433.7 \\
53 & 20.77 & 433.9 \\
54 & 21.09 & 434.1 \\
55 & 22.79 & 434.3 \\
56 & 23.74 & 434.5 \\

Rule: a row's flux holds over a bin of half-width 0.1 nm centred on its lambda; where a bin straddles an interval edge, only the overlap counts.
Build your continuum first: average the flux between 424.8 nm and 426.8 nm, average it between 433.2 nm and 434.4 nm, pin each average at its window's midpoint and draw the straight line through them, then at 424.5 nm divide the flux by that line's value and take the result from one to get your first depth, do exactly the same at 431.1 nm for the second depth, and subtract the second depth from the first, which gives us -0.36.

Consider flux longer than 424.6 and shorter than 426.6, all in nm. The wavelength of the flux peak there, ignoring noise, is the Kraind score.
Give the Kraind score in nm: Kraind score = 426.5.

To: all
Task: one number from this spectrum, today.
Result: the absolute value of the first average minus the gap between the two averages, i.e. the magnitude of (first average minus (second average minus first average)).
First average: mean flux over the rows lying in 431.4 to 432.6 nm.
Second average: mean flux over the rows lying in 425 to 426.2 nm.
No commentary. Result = 26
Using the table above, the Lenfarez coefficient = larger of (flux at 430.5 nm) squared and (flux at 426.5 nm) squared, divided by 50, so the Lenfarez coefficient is 9.6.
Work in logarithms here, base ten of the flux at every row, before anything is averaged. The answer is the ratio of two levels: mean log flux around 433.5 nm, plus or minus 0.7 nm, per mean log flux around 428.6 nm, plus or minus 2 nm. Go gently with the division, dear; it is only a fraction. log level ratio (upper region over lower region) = 1.10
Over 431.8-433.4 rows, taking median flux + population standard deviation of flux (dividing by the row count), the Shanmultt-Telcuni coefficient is 26.7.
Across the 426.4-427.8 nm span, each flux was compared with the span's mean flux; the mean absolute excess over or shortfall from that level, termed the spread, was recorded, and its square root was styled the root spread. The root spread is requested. 1.18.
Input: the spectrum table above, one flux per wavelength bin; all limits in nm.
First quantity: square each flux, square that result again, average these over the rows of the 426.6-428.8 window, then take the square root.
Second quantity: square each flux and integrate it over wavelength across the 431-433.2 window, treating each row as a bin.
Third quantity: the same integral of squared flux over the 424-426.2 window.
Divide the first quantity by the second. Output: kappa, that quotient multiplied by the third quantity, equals 336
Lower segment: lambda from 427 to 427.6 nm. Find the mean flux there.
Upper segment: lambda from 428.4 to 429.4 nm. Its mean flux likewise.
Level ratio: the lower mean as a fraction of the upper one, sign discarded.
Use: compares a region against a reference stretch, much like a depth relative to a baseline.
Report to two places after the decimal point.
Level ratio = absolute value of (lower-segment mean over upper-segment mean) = 0.93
